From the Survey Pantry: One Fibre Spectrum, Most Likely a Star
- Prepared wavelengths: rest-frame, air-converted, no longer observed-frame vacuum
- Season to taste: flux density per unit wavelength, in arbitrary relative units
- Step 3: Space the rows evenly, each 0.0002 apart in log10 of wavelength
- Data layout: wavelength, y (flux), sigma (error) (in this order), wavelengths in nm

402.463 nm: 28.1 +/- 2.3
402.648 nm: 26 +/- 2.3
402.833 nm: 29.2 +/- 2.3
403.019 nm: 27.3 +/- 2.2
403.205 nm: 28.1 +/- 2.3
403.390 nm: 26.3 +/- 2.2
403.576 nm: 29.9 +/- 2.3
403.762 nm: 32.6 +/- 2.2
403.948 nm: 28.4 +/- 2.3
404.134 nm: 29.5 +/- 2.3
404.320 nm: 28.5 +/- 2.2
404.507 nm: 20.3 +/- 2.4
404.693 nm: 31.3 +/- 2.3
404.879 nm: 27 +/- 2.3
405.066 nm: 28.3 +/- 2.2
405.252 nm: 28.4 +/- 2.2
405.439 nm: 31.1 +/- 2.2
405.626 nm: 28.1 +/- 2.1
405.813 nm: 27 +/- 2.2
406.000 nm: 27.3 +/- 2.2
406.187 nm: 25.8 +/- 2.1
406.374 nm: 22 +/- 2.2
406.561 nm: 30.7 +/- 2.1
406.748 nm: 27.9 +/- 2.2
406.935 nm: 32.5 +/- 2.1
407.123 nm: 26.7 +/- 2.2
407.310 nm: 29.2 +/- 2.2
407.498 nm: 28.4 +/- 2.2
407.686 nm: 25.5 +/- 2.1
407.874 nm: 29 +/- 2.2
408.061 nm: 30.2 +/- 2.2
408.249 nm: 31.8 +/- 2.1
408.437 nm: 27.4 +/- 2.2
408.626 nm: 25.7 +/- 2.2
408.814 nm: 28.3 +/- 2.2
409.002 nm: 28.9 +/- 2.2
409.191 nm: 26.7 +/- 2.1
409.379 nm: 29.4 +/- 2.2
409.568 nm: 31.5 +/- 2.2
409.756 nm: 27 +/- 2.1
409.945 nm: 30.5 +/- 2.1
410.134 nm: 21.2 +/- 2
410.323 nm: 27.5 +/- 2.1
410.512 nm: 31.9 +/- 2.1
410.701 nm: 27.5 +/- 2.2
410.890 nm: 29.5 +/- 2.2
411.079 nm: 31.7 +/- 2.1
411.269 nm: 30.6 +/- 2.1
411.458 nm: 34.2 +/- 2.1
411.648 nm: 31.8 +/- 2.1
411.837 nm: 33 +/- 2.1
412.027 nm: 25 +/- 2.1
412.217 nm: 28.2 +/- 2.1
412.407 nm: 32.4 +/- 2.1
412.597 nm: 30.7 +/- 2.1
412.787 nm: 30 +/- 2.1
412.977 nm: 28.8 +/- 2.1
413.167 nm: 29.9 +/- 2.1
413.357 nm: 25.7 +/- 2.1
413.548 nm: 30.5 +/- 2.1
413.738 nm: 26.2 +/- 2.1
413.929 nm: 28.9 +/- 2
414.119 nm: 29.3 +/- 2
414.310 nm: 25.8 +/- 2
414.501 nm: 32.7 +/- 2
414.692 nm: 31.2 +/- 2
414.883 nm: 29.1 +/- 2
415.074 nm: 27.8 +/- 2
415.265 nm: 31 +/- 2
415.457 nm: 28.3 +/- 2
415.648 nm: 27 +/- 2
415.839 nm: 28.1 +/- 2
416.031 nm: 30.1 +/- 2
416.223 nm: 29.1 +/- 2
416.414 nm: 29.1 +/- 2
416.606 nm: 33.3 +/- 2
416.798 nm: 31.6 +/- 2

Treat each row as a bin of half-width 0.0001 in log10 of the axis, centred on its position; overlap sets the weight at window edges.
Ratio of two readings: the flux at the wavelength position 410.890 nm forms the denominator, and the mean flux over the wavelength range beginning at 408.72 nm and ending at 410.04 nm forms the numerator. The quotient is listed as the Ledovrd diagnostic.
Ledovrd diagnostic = 0.98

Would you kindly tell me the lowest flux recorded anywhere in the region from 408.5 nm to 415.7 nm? 21.2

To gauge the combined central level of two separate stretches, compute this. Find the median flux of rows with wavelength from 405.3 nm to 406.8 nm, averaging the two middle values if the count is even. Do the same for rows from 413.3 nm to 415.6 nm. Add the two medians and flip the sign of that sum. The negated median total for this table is -56.6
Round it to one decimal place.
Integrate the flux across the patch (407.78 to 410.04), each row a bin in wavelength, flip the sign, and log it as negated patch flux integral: -65.2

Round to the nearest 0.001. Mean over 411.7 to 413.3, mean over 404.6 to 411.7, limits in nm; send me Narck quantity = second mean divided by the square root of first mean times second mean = 0.982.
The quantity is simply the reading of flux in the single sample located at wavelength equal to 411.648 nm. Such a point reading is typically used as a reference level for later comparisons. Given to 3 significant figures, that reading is 31.8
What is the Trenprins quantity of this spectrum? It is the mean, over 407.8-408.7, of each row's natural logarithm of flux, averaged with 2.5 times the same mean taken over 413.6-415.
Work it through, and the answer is 5.89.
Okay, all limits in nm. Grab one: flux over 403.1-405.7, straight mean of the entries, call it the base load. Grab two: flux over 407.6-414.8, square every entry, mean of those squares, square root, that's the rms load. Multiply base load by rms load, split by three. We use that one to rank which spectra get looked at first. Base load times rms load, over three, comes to 277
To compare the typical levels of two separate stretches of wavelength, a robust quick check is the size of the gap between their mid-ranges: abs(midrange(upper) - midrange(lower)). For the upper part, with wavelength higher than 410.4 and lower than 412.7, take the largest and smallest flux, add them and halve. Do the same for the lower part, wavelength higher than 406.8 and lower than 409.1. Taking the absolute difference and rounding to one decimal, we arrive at 0.6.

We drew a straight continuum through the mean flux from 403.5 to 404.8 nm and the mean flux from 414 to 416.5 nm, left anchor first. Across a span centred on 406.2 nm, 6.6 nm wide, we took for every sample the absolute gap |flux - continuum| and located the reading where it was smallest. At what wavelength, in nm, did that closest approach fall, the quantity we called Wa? 409.002 nm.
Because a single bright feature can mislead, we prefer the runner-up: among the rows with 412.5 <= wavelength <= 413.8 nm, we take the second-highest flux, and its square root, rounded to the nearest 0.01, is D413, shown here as 5.52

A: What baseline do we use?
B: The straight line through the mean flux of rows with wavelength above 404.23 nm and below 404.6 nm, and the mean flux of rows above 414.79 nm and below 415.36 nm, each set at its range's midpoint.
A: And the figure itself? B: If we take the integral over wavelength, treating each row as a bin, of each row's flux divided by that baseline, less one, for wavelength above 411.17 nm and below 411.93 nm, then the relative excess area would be 0.13 nm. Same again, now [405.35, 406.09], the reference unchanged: 0.10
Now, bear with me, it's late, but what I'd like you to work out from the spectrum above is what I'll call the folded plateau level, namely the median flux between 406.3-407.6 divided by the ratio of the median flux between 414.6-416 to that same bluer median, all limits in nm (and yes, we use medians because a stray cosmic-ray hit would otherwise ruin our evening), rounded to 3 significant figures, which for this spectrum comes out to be 28.5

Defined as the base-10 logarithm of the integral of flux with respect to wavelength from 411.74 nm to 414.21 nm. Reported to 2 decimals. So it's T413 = 1.86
